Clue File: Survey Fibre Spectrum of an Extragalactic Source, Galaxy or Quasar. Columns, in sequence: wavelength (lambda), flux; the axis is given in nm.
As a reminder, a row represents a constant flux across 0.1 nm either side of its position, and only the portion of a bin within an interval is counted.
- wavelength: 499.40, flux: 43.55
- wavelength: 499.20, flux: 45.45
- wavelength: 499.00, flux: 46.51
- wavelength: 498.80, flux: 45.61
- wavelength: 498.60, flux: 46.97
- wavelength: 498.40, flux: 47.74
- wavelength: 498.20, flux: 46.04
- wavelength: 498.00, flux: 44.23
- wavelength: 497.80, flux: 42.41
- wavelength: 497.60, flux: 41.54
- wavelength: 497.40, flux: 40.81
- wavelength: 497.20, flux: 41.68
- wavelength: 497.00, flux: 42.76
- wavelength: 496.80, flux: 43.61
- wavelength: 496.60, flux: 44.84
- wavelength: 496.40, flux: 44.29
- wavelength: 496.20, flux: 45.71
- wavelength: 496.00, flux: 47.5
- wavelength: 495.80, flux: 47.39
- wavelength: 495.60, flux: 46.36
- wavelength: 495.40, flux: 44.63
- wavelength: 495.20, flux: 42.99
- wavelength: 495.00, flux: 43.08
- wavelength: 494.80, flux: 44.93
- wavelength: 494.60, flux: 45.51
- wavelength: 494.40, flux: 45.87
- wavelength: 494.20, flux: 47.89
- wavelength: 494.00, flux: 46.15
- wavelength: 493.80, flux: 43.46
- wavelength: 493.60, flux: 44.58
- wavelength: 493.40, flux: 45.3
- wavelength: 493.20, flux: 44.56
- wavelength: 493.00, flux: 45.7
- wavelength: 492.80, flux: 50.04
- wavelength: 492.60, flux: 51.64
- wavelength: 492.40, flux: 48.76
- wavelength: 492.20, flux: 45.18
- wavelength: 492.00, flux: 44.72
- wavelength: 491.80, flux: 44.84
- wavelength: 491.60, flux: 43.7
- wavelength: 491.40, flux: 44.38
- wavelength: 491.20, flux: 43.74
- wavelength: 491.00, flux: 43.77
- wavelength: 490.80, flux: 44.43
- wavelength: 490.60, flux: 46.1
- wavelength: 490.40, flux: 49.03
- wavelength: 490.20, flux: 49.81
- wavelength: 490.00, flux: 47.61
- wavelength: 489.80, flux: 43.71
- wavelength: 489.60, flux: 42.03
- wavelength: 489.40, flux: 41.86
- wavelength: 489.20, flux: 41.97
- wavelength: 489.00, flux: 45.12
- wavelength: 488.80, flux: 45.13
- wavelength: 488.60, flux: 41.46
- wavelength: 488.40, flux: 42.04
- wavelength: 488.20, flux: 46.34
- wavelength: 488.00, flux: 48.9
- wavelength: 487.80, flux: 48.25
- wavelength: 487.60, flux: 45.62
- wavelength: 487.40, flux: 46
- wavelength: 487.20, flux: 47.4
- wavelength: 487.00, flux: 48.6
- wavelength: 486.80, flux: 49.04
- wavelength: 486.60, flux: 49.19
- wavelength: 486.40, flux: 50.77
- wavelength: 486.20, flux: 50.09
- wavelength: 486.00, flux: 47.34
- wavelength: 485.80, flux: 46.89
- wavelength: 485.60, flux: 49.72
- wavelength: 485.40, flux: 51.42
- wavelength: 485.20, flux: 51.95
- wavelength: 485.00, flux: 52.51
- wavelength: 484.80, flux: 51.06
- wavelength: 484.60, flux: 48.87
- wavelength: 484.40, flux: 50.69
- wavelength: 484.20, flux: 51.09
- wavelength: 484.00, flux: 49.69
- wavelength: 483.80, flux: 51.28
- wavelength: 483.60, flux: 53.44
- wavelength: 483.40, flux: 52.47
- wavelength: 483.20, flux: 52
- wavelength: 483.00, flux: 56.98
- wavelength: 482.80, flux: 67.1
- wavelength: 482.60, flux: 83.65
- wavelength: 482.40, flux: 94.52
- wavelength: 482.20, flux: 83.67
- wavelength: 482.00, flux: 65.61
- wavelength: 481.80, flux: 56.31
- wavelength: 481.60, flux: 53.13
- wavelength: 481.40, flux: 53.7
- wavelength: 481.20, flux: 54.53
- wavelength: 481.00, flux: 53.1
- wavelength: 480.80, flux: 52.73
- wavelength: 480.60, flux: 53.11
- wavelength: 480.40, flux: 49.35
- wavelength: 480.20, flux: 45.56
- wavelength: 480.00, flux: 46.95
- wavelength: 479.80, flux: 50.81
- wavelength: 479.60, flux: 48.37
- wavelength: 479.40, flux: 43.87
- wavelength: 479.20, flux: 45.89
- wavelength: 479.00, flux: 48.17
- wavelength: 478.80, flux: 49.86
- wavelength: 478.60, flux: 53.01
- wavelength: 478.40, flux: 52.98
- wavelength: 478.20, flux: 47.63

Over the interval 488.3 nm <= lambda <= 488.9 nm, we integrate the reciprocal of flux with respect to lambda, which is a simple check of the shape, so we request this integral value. 0.0140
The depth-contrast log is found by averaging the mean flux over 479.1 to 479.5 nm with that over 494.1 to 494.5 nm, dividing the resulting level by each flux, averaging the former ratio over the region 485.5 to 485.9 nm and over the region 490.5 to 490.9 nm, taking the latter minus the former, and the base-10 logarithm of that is -1.20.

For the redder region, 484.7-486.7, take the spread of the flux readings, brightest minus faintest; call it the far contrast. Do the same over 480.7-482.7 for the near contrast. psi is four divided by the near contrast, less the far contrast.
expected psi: -5.5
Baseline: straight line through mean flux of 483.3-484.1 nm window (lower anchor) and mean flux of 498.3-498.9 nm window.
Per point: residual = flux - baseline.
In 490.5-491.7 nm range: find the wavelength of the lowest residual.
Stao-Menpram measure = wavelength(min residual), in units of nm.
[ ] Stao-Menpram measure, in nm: 491.00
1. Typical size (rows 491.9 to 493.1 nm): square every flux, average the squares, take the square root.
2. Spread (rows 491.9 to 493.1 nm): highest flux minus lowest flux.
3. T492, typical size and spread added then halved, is 27.3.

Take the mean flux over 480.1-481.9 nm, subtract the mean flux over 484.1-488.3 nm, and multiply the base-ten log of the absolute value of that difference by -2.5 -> -1.3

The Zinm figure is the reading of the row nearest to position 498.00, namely 44.23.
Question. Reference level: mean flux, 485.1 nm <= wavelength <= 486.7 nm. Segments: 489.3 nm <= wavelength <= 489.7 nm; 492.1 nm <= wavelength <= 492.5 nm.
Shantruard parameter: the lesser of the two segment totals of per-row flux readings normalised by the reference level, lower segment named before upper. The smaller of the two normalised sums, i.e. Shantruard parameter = 1.69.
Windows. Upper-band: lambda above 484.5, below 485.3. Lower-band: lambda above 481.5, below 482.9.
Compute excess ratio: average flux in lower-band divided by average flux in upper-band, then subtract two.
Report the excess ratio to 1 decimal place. -0.6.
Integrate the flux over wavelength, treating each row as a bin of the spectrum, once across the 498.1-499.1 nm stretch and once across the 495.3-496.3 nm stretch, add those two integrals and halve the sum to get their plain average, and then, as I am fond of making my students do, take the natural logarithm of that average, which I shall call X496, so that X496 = 3.84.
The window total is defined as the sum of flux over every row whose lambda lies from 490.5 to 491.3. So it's 178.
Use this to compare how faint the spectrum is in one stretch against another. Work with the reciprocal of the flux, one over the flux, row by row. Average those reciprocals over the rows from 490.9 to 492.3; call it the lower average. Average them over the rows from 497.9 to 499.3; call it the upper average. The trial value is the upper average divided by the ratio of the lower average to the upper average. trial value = 0.021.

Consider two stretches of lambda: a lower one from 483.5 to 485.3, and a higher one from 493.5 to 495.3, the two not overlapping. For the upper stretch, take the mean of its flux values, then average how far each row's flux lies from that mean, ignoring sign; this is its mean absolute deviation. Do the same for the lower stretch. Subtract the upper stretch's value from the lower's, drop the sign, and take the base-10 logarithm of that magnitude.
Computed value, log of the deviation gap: -0.6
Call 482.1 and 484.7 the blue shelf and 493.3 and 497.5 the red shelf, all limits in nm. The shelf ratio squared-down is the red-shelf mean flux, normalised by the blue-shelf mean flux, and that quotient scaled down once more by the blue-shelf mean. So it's 0.012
